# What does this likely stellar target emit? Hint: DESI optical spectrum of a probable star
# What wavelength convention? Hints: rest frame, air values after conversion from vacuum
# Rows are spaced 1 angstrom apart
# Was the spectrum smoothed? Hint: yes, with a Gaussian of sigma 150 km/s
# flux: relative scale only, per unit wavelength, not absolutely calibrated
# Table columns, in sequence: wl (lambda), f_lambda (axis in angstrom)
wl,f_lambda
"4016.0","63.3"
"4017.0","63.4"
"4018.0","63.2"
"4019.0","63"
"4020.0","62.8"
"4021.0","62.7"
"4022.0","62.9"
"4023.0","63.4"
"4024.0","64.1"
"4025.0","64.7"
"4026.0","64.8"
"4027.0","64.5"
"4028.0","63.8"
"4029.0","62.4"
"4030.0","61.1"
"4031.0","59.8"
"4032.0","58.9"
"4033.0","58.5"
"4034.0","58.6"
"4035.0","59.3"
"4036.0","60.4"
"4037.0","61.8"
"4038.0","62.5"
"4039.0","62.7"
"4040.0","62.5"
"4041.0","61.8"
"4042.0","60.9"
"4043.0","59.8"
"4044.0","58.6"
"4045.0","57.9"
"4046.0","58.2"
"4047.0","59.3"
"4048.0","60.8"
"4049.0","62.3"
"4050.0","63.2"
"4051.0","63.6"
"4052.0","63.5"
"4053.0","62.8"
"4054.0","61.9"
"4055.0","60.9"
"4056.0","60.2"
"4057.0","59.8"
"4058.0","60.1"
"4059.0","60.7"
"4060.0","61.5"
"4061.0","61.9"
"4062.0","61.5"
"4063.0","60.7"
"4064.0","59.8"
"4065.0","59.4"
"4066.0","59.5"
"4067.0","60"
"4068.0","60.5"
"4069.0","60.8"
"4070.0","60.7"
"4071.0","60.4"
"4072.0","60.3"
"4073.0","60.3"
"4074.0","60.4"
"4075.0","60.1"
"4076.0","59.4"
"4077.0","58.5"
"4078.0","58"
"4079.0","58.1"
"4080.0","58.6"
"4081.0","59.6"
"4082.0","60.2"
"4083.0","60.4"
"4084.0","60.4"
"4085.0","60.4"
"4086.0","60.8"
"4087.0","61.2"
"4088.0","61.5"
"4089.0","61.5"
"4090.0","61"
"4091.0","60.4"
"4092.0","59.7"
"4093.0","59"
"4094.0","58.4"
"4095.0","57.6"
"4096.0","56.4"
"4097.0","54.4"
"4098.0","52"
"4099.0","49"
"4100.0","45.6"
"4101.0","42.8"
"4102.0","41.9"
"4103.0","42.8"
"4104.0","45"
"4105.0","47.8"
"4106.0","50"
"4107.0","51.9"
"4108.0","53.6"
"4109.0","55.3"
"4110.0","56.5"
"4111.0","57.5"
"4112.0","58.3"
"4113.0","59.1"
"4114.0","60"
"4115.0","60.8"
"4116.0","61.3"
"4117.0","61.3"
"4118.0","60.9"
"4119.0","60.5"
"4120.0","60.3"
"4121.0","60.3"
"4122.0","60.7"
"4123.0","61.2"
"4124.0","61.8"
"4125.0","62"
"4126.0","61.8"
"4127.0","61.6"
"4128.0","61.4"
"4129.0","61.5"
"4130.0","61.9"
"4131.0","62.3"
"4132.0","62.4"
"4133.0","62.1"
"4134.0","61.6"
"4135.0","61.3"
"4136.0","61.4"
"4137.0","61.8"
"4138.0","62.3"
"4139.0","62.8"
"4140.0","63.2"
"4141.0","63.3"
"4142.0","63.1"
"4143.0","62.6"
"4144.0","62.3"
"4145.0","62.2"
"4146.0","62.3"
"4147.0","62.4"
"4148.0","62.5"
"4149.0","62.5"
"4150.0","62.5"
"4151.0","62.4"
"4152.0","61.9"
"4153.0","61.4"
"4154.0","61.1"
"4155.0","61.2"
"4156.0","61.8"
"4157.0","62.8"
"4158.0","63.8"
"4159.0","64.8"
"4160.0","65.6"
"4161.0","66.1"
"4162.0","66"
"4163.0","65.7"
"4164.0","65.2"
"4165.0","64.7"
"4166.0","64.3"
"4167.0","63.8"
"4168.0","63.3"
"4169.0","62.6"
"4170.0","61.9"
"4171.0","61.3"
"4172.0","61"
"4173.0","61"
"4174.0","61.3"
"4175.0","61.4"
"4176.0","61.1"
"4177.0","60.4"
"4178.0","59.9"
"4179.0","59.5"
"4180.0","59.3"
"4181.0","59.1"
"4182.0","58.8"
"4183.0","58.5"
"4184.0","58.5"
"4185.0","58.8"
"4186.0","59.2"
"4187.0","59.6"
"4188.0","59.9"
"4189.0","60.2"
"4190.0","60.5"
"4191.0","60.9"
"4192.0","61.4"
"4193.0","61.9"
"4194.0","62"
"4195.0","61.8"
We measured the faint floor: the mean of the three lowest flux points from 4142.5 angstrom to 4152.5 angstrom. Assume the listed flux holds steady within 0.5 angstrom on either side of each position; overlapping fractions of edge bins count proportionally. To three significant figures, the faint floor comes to 62.1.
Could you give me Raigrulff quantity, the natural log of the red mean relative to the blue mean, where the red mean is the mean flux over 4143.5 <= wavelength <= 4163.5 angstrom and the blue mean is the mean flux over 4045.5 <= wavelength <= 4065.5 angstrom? 0.032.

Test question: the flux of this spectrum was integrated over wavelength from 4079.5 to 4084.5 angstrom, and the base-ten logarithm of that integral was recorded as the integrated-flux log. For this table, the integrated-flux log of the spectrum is 2.48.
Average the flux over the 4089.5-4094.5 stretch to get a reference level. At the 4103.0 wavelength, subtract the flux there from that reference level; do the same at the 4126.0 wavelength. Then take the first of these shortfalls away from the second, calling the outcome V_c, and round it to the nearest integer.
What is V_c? -19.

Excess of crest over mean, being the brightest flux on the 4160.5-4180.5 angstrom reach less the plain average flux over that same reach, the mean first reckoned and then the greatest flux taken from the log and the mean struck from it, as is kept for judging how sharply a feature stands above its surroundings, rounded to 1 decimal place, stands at 3.6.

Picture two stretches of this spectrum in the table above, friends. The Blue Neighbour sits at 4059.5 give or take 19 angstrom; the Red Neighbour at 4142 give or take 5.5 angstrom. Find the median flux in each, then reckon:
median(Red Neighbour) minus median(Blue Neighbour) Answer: 2.0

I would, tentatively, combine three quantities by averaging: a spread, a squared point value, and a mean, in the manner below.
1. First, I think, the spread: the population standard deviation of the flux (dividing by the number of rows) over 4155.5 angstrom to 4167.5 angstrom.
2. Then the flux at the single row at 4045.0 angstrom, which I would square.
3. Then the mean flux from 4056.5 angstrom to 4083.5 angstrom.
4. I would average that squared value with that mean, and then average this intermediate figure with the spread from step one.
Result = 854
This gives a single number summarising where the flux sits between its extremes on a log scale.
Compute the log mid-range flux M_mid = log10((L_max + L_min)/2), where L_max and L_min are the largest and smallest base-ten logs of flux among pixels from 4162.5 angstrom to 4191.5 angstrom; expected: 0.253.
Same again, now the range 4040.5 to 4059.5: 0.251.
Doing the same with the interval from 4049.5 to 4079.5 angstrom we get 0.251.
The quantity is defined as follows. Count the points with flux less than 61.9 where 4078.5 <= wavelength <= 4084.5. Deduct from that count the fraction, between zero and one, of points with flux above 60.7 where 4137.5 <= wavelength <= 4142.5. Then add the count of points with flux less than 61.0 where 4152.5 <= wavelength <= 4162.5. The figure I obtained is 5.0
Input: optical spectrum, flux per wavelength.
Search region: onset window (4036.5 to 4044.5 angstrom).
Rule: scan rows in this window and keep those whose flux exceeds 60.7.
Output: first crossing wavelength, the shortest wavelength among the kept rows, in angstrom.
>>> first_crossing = 4037.0 angstrom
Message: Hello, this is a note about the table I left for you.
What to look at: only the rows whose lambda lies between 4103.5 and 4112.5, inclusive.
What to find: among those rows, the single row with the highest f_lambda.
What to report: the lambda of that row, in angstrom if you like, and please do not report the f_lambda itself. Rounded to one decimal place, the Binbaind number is 4112.0 angstrom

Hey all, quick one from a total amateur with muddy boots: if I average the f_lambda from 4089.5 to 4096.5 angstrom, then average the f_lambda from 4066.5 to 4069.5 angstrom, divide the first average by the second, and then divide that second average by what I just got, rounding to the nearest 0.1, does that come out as 62.0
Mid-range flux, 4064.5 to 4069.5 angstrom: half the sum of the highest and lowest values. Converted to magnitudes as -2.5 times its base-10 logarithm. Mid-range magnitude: -4.45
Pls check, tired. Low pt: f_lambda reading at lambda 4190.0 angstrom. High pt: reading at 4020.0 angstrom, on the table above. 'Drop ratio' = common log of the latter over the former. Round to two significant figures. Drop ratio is 0.016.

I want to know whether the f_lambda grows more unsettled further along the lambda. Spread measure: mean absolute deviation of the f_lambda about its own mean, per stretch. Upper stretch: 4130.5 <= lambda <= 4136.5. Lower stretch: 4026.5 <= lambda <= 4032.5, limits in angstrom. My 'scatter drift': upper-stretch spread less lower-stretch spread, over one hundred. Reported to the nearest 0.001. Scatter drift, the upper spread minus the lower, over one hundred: -0.014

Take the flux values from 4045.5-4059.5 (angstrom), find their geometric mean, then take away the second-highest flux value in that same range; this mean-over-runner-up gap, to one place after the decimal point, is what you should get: -2.3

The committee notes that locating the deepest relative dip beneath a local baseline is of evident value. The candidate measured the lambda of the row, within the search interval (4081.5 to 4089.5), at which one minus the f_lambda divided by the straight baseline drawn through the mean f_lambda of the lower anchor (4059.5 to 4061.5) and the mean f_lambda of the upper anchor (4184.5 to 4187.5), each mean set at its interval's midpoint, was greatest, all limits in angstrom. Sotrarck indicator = 4082.0 angstrom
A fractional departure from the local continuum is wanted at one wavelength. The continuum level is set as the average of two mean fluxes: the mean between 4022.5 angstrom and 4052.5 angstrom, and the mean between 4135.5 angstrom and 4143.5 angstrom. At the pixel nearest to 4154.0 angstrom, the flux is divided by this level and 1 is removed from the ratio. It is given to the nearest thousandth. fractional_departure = -0.015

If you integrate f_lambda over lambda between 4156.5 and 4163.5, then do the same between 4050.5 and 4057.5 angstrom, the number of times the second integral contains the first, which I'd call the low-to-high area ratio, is 0.951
